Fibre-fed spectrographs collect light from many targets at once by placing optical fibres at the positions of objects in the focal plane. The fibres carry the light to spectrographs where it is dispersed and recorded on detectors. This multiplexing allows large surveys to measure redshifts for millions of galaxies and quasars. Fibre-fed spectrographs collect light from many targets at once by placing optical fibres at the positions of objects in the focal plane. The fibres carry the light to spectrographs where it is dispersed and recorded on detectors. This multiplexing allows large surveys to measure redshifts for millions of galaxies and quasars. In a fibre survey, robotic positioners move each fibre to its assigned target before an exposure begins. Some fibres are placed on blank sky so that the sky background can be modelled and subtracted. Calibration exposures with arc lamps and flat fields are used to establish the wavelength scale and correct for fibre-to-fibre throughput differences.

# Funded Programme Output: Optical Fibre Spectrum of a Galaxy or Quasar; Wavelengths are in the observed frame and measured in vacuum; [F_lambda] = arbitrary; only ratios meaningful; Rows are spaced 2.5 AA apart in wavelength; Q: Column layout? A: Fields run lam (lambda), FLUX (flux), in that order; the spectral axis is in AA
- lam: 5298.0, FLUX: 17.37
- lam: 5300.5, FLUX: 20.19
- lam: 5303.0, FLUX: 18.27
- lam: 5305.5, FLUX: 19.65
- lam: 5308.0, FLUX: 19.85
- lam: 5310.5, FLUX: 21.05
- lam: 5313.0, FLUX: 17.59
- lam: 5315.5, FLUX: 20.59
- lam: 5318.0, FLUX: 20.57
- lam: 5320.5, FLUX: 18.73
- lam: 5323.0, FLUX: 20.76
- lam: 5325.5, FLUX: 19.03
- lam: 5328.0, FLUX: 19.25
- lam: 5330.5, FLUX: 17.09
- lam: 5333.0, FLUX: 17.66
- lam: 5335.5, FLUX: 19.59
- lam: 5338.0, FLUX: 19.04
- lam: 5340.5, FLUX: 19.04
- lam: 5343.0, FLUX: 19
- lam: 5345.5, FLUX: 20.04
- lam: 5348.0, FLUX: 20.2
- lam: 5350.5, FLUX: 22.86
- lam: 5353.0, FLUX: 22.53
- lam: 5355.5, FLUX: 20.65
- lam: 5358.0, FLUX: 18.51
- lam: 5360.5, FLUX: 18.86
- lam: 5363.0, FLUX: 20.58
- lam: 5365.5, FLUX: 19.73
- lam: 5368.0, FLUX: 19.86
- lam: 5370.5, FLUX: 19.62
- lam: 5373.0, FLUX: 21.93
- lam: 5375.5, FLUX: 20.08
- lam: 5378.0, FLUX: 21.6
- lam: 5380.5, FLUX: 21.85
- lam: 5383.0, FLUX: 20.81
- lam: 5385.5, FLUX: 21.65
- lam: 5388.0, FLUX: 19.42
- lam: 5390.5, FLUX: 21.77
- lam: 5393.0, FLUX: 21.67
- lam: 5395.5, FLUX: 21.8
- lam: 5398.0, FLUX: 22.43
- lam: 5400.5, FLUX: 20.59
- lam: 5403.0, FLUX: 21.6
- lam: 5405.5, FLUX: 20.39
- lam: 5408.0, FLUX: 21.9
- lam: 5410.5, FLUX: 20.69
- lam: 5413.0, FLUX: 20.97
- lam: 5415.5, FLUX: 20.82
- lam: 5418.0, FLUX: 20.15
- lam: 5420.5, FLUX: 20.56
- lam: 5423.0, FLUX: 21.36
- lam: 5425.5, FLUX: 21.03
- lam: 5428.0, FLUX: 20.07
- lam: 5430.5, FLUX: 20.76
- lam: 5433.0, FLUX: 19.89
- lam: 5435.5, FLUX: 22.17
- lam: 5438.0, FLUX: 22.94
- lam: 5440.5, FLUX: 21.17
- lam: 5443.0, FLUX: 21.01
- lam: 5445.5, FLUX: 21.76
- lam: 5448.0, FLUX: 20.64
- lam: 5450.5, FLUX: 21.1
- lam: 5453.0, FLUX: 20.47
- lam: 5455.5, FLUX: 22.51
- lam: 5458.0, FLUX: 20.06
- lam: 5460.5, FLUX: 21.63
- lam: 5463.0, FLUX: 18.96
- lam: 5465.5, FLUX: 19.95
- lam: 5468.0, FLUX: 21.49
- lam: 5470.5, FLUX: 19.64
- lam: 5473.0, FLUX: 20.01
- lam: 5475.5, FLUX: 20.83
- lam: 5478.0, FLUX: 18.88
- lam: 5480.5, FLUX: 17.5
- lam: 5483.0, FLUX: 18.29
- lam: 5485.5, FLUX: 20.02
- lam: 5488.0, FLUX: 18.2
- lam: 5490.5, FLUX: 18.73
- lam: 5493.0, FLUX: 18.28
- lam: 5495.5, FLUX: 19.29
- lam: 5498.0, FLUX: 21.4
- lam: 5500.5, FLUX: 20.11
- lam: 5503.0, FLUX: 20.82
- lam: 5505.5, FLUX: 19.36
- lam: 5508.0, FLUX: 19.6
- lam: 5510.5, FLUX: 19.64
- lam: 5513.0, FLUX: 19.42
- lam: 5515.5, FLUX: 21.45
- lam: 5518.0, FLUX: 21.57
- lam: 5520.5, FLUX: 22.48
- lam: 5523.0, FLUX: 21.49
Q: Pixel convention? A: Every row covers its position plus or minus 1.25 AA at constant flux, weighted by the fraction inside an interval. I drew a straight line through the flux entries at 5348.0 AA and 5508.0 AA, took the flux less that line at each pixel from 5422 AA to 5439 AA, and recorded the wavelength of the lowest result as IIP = 5433.0 AA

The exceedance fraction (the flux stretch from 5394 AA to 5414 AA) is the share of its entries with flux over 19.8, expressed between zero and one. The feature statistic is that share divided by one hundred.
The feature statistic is 0.0100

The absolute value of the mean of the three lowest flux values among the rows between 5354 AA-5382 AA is 19.0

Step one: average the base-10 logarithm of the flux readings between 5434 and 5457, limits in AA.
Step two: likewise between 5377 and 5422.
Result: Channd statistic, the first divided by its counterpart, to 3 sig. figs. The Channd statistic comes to 1.01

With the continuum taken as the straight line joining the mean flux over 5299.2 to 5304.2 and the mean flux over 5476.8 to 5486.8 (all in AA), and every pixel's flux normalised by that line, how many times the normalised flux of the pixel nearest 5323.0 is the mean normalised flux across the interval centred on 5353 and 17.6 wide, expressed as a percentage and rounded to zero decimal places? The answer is 99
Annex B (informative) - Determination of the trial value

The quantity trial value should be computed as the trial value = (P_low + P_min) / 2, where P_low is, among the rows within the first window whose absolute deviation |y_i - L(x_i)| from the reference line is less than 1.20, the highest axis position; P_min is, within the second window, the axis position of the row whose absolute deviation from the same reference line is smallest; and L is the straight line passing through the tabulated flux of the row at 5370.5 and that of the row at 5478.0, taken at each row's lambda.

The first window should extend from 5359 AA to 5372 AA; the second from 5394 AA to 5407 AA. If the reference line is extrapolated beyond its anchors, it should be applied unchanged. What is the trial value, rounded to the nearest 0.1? 5388.0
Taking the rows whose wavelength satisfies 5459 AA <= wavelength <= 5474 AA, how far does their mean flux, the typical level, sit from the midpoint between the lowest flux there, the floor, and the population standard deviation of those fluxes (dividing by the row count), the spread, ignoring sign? 10.32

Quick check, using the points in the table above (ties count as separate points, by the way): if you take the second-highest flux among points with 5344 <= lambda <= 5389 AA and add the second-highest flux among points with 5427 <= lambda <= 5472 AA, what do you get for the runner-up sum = 45.0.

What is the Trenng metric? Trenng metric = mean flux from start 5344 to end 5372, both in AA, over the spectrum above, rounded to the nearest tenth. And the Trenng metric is 20.3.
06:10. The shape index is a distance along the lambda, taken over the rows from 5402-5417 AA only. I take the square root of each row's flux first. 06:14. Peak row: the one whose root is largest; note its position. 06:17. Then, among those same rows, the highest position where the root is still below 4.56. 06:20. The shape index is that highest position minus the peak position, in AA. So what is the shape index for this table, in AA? 2.5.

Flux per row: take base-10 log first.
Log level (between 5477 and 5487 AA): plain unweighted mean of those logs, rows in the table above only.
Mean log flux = 1.27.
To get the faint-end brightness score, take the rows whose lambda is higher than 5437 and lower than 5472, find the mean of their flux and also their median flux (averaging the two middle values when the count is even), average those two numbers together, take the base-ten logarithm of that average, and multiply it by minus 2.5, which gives -3.31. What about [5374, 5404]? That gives -3.33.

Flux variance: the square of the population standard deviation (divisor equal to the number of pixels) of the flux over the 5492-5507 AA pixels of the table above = 1.07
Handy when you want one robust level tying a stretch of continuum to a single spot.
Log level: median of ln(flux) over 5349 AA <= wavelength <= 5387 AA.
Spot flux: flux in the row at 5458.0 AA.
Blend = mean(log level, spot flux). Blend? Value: 11.5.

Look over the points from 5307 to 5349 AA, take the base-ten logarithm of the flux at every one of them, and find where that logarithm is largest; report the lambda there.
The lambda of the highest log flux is 5310.5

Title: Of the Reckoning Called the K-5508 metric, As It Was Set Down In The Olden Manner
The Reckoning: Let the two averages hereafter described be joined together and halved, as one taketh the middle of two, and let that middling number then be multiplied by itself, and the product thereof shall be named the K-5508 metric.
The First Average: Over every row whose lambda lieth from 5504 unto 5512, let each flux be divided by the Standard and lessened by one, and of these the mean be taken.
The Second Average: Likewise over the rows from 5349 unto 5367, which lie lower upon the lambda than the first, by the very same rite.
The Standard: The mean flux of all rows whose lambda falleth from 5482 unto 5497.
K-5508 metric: 0.004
